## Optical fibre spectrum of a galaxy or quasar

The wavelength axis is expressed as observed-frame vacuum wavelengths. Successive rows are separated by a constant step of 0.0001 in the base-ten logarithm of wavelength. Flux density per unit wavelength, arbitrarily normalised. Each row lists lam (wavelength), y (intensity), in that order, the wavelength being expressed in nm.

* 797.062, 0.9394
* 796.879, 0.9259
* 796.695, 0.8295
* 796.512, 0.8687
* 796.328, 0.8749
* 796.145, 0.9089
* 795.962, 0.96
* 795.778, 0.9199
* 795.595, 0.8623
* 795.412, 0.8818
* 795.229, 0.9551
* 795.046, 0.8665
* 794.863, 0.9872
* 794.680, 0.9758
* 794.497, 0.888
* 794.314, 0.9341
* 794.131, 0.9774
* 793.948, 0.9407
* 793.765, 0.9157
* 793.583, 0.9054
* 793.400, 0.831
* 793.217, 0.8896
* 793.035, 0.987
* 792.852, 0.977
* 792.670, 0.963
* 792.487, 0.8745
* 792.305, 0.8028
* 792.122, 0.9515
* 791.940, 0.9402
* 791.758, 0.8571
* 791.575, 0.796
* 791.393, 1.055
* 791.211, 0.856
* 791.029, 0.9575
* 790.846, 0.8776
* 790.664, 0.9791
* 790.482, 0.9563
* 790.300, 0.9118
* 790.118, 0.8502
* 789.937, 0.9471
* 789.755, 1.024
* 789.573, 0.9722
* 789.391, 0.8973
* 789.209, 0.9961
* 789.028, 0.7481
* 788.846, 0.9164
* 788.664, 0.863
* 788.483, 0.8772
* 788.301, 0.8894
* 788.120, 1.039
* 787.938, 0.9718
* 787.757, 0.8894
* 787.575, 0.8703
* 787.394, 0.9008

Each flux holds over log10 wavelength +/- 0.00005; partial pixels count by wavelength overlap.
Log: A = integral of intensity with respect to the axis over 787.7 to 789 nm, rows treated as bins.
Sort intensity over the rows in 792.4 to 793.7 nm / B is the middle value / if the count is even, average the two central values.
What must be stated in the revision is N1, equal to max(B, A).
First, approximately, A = 1.187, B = 0.905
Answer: 1.19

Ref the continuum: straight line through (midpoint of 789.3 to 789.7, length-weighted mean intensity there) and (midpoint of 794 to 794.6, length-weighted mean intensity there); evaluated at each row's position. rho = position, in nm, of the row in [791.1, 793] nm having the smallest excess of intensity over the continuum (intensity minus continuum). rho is 791.575 nm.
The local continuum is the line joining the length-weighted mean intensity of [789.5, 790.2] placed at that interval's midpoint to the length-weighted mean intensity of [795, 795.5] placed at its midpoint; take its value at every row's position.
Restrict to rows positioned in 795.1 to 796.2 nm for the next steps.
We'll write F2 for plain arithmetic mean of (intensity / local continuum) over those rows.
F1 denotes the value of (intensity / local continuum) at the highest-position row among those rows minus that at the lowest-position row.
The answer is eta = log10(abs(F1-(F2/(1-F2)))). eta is 1.8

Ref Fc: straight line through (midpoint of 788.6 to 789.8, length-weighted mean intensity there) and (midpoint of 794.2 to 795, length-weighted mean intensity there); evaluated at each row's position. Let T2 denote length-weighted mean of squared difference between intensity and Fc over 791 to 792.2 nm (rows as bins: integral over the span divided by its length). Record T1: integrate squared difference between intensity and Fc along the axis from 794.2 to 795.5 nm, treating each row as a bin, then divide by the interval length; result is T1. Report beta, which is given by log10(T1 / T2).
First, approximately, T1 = 0.0023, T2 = 0.0068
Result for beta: -0.47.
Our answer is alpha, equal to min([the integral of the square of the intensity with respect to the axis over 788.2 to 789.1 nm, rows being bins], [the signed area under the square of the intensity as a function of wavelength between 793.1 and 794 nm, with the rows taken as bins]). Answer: 0.67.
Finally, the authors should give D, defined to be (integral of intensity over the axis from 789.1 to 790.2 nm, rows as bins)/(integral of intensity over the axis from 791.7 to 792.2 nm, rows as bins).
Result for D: 2.3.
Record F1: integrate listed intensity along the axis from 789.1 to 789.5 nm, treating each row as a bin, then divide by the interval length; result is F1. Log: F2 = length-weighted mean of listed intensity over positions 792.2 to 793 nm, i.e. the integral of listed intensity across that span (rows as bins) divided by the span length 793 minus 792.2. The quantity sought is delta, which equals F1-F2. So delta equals 0.029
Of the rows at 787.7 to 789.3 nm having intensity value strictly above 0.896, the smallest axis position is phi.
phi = 787.938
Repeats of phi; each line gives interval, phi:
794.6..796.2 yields 794.680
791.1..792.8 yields 791.393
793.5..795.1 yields 793.583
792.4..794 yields 792.670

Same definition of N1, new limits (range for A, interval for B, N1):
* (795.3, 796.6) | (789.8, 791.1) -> 1.17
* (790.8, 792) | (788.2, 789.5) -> 1.09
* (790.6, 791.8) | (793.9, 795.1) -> 1.09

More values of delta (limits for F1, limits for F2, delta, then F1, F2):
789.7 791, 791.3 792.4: 0.033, 0.934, 0.900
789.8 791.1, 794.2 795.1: -0.005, 0.929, 0.934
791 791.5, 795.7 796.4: 0.035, 0.952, 0.917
